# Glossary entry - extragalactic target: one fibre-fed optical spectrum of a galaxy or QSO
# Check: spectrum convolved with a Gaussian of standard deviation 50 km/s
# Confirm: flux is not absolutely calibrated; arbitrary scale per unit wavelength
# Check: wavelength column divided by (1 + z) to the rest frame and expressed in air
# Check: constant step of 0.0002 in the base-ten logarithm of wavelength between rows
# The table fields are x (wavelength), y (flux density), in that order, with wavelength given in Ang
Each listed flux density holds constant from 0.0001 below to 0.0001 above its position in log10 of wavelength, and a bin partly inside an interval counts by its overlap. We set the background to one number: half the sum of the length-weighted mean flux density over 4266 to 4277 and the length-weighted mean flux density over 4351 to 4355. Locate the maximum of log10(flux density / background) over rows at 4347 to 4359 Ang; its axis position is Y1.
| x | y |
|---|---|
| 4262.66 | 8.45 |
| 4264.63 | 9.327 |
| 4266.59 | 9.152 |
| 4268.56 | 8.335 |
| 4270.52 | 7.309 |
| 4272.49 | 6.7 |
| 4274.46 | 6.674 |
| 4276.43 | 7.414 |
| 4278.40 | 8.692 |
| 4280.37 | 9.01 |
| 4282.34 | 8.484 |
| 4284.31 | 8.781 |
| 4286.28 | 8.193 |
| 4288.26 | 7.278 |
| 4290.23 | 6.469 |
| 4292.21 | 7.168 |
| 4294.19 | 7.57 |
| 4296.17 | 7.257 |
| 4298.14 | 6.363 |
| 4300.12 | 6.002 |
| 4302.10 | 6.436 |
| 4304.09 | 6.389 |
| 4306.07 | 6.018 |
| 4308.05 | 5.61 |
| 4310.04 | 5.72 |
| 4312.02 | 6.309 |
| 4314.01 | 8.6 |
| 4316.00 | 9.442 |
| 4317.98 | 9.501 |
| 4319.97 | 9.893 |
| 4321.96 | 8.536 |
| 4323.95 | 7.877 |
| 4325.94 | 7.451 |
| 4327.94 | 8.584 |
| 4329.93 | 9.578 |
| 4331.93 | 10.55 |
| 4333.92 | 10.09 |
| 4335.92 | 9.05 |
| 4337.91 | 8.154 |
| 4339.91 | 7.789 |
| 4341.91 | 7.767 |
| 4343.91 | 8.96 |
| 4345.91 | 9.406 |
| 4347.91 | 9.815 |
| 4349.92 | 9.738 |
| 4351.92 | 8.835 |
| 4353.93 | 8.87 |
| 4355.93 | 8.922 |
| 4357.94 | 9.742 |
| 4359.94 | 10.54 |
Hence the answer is 4347.91 Ang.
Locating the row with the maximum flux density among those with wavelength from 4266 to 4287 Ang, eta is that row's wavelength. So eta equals 4266.59 Ang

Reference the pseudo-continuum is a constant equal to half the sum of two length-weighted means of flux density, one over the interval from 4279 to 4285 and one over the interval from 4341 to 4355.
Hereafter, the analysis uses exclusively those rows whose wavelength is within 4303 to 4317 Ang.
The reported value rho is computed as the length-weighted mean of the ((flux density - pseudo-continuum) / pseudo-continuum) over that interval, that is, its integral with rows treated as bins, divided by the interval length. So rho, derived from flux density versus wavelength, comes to -0.23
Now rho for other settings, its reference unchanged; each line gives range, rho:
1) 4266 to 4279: -0.14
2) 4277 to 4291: -0.09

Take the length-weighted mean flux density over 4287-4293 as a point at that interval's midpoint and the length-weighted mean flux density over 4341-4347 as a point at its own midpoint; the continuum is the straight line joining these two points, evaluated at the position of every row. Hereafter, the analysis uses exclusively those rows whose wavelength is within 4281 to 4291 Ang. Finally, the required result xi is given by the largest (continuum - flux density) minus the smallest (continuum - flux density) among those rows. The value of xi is 2.5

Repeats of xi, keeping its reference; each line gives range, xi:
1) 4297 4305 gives 0.4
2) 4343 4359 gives 1.2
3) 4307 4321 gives 3.9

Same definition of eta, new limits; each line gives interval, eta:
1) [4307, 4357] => 4331.93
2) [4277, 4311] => 4280.37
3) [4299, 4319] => 4317.98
